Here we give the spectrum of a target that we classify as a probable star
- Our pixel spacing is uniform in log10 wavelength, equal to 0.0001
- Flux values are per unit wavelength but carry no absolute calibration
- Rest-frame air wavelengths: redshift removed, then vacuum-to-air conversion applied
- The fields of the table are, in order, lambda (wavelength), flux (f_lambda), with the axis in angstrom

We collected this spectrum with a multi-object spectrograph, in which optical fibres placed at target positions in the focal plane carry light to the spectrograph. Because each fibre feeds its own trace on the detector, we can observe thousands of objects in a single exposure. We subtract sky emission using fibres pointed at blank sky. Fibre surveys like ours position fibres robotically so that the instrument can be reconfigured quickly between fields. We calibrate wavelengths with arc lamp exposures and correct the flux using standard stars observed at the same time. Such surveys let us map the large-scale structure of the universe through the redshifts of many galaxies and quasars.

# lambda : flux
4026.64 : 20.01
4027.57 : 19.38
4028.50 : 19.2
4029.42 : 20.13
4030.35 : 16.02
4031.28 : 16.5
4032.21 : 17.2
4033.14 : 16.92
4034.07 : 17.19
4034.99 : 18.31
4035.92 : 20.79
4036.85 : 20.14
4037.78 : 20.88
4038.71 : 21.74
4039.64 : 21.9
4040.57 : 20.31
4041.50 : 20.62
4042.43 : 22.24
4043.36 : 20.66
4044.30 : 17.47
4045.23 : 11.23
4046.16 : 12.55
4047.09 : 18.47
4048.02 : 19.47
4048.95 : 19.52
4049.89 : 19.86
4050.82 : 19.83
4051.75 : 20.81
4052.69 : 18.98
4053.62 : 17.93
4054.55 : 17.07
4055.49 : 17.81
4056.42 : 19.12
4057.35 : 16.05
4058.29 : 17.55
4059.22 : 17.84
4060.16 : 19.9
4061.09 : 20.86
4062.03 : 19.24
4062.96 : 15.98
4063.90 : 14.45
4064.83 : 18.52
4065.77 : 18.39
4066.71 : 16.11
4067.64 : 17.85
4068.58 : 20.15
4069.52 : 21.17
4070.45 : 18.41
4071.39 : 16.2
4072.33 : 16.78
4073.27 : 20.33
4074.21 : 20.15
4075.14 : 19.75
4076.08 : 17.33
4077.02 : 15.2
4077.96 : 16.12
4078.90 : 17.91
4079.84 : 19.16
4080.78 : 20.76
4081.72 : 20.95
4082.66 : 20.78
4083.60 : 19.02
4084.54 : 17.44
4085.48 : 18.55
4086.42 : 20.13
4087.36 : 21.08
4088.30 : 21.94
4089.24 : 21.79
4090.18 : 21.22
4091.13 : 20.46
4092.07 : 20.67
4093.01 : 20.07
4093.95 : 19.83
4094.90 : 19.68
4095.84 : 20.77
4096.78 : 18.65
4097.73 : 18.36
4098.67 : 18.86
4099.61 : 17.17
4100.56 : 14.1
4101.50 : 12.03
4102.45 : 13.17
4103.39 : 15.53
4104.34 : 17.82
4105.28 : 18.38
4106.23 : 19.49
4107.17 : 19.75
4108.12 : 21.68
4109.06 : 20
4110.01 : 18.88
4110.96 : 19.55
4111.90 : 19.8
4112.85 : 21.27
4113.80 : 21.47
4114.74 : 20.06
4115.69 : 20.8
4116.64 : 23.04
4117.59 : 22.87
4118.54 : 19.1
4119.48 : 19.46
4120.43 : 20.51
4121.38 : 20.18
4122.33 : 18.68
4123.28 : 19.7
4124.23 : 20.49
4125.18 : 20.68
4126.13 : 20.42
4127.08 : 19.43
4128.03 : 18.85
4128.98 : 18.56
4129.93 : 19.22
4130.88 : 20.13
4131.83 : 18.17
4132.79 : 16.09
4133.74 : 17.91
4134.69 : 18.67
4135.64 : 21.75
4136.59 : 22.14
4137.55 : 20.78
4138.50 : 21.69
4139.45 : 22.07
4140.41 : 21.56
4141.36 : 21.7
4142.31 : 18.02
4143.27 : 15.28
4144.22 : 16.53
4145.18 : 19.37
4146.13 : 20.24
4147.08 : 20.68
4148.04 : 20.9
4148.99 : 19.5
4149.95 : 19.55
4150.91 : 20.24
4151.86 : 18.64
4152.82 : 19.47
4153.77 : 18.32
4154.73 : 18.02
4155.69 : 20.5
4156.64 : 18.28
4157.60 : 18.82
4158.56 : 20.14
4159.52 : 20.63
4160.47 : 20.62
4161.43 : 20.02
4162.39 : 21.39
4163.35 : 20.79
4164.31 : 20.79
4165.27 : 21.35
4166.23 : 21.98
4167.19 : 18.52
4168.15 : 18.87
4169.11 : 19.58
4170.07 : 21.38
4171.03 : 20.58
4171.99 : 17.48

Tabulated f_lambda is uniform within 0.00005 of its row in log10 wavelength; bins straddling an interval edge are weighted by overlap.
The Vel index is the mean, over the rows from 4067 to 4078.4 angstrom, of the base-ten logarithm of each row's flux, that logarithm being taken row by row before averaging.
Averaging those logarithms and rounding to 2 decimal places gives 1.26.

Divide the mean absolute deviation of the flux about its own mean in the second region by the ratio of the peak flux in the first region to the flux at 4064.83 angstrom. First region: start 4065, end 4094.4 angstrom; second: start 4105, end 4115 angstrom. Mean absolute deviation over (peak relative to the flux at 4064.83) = 0.67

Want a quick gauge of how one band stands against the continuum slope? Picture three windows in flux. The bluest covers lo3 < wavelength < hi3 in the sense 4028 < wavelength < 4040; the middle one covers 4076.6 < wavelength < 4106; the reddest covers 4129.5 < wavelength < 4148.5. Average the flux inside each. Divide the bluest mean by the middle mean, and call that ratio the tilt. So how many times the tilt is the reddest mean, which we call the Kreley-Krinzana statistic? 19.3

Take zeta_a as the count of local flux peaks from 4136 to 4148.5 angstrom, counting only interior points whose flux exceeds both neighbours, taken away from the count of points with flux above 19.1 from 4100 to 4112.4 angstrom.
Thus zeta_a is 4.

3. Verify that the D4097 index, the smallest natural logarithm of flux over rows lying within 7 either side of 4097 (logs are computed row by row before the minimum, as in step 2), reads 2.49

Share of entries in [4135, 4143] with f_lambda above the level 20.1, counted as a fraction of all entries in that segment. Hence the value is 0.9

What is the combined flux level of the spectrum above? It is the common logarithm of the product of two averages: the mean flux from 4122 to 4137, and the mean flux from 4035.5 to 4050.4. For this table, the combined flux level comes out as 2.57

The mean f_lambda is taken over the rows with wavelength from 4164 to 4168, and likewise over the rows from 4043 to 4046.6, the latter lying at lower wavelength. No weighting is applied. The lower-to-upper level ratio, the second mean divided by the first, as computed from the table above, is 0.75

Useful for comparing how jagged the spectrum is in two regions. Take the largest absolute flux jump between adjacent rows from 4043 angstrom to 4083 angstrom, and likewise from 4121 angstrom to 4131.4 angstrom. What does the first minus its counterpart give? 4.7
